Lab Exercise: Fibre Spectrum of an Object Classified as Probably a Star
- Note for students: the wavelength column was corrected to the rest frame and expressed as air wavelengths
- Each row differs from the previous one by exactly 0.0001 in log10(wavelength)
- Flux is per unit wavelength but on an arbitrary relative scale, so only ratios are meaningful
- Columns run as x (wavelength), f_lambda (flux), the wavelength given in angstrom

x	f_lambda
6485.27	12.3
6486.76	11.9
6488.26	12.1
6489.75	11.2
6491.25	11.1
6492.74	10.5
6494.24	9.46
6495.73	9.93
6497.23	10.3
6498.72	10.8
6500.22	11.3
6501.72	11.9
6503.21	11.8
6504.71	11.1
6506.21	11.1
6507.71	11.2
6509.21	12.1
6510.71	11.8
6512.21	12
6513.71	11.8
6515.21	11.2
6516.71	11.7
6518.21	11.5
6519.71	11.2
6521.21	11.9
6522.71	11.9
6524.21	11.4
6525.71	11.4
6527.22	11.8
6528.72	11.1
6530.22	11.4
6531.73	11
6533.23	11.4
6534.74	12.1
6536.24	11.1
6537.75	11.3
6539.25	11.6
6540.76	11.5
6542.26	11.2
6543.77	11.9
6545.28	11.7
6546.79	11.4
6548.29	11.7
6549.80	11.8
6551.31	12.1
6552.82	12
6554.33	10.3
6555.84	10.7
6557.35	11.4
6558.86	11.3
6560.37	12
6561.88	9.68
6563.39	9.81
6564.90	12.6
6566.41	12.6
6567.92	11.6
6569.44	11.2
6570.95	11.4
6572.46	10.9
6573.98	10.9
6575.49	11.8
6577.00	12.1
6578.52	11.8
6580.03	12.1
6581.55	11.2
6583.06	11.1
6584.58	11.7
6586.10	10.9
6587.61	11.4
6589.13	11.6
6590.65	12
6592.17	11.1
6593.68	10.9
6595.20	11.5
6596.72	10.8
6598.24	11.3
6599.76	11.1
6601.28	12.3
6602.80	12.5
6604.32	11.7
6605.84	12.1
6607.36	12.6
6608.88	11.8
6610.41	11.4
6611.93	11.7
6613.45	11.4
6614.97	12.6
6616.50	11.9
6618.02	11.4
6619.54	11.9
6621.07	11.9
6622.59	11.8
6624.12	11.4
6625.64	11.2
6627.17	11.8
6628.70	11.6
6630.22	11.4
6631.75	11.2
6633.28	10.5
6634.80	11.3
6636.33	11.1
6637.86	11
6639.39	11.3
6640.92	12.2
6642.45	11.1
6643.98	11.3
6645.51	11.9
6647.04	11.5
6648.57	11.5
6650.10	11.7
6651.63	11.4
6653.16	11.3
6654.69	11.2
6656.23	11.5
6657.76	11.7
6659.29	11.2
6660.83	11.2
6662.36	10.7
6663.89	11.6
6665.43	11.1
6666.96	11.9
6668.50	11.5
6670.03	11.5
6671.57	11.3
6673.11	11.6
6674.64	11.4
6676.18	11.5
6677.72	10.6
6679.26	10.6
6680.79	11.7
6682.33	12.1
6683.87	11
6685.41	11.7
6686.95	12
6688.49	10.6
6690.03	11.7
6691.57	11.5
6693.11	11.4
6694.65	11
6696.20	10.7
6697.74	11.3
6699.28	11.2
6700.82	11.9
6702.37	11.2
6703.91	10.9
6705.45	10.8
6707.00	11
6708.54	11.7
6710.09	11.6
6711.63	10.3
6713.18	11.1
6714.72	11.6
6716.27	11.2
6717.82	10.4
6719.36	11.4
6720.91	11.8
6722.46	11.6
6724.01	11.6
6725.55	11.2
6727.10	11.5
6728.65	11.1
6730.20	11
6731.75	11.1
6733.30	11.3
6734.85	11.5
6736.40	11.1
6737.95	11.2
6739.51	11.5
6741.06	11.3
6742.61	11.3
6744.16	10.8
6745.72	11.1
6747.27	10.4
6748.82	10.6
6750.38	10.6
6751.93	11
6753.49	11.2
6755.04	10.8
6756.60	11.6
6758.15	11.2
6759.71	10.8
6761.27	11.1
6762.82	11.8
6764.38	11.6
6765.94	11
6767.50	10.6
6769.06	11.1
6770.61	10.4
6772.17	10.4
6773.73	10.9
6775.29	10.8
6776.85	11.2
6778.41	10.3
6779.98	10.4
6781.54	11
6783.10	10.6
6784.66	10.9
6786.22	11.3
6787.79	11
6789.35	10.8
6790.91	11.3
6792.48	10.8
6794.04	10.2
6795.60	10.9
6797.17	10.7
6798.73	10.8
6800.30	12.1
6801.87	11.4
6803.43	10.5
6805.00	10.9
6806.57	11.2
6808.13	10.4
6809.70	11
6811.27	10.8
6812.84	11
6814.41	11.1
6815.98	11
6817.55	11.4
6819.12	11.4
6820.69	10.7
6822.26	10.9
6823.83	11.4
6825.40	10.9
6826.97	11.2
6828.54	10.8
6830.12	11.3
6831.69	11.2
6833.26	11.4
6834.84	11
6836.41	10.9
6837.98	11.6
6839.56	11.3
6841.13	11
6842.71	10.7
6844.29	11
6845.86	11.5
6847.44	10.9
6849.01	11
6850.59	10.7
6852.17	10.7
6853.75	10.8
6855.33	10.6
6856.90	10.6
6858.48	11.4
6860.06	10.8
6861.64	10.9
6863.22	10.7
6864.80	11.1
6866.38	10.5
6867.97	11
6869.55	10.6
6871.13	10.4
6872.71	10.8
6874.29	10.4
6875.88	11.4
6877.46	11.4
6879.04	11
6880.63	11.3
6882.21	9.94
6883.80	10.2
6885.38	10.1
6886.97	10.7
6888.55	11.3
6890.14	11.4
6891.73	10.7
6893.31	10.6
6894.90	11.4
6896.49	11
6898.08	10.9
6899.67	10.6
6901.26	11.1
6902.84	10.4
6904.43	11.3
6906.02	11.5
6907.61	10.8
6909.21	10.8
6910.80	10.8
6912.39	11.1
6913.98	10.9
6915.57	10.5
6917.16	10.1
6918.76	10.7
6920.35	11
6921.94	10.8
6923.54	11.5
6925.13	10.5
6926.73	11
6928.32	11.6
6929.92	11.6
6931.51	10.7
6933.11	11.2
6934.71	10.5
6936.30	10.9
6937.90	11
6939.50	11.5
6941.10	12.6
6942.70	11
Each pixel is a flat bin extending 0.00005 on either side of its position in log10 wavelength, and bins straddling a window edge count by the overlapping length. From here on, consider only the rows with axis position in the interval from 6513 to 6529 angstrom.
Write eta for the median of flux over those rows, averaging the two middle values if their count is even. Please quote 11.5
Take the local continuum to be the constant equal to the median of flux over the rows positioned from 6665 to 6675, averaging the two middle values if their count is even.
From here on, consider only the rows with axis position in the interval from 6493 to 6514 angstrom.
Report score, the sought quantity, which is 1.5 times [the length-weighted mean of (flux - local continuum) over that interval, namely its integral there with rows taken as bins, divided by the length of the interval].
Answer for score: -0.5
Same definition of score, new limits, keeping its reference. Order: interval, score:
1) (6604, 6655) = 0.1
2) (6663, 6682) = -0.2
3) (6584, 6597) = -0.2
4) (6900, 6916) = -0.9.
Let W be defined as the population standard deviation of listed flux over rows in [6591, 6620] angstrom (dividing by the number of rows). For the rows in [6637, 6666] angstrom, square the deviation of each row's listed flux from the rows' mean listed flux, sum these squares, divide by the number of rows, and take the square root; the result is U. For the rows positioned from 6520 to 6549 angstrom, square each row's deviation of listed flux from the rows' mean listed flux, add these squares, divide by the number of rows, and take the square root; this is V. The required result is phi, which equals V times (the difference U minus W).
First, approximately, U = 0.33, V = 0.30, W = 0.54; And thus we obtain -0.062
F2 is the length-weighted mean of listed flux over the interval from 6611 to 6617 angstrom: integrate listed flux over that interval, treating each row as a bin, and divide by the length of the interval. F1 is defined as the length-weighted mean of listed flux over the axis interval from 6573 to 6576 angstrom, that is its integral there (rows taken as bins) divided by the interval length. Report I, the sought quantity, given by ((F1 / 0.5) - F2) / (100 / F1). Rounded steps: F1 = 11.3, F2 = 11.9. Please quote 1.20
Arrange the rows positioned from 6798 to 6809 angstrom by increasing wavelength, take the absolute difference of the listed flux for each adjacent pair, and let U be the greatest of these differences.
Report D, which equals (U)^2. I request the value 1.7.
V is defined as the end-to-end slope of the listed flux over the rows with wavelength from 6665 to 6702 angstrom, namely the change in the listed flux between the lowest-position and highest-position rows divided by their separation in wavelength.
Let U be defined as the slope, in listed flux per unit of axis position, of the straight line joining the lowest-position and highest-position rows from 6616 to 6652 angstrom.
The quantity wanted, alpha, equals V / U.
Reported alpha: -1.6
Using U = -0.014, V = 0.023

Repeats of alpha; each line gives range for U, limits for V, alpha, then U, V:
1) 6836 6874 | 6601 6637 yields 12.4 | -0.003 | -0.034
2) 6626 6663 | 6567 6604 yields -0.8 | -0.031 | 0.026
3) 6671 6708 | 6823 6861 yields 2.0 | -0.008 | -0.017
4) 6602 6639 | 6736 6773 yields 0.5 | -0.043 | -0.020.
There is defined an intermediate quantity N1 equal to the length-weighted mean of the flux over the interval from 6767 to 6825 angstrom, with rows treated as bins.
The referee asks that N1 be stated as 10.9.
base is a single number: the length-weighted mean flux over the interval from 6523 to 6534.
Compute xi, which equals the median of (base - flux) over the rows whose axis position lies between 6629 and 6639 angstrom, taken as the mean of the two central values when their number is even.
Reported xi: 0.23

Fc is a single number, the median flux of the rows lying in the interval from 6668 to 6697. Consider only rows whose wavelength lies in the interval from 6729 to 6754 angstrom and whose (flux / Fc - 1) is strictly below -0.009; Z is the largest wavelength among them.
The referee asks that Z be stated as 6753.49 angstrom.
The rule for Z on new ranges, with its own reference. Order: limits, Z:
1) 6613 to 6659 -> 6654.69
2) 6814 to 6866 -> 6864.80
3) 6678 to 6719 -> 6717.82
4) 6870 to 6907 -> 6904.43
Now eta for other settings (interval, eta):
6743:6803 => 10.9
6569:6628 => 11.6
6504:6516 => 11.5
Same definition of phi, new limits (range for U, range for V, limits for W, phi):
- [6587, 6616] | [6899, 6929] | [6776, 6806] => 0.042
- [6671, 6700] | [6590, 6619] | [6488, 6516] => -0.149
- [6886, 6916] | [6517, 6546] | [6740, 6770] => -0.015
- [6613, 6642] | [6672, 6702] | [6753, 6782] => 0.021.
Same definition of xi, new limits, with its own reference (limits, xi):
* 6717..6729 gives -0.07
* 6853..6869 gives 0.58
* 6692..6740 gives 0.18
